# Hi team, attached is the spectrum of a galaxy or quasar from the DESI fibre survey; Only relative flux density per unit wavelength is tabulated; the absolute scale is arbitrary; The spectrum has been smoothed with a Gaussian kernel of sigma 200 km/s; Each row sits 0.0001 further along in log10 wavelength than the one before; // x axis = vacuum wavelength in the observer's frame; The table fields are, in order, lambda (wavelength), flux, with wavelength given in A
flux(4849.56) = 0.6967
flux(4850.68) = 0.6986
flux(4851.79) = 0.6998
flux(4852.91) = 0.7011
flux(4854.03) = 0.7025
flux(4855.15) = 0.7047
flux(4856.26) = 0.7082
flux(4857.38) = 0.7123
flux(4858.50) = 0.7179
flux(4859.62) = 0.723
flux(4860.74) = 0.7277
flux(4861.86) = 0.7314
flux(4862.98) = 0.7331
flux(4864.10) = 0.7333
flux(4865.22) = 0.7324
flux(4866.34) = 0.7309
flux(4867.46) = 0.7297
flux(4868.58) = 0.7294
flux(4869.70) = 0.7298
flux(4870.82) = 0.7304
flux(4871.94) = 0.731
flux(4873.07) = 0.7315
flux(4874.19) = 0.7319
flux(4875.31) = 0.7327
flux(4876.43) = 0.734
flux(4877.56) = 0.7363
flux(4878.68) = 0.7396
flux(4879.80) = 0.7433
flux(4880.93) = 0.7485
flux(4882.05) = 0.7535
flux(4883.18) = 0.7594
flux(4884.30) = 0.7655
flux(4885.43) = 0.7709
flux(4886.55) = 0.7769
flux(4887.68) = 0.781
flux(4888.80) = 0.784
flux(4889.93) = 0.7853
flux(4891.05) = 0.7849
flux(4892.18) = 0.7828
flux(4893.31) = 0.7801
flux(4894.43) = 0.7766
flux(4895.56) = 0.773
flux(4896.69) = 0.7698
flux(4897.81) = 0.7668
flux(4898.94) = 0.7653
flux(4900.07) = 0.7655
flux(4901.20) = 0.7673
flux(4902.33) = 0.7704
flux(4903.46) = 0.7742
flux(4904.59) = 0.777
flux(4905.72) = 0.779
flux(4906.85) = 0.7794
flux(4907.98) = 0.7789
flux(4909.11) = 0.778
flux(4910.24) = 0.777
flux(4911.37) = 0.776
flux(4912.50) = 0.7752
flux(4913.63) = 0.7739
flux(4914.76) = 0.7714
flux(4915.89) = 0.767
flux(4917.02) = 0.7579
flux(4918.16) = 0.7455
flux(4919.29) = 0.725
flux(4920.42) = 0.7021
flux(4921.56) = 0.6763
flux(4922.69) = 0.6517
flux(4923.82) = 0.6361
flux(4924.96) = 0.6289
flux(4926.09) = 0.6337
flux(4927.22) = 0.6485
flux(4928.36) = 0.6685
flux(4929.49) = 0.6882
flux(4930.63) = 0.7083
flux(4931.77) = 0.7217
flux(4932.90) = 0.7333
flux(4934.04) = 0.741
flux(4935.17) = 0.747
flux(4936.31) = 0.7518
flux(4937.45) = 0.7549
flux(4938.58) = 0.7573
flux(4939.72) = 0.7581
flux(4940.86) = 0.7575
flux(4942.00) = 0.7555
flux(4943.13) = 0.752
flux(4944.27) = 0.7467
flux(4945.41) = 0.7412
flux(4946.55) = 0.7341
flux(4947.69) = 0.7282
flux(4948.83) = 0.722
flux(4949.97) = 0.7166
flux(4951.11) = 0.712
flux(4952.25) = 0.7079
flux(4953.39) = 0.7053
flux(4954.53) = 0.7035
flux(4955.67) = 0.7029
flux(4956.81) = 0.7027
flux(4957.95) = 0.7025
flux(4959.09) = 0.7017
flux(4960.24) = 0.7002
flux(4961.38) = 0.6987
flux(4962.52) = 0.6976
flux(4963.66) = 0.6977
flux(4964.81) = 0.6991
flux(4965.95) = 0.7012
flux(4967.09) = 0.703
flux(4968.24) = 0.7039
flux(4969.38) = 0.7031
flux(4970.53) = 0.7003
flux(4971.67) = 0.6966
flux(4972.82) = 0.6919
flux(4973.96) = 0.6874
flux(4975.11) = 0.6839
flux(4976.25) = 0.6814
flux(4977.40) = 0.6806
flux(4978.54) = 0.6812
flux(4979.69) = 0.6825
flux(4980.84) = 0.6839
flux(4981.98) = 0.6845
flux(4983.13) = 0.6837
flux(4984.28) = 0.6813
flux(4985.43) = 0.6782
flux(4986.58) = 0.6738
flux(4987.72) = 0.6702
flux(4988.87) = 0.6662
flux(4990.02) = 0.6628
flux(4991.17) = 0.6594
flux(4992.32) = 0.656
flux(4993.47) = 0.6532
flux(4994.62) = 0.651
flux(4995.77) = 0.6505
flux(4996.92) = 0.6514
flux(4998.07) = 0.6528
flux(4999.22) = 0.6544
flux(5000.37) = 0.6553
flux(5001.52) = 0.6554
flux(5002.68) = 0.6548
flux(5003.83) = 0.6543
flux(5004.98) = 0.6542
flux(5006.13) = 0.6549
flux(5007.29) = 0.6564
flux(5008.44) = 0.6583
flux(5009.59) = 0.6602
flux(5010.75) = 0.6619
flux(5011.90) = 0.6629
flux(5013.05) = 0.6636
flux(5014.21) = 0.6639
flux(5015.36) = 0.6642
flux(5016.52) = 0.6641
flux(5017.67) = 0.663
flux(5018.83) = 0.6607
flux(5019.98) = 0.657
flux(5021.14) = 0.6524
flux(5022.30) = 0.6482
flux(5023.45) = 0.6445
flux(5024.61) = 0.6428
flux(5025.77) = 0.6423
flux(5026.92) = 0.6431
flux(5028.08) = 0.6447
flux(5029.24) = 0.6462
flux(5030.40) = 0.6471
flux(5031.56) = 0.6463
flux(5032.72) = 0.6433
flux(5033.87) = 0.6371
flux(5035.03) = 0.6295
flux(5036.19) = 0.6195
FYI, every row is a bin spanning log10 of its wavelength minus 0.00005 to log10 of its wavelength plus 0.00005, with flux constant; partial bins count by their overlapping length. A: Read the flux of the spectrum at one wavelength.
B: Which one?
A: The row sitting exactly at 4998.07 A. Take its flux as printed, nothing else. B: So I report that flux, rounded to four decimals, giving 0.6528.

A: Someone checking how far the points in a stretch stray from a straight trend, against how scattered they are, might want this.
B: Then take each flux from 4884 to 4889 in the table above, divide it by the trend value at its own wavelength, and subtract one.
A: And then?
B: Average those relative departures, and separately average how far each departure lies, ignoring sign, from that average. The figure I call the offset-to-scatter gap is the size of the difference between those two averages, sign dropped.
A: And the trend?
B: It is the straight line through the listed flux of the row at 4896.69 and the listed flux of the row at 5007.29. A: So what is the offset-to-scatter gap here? 0.015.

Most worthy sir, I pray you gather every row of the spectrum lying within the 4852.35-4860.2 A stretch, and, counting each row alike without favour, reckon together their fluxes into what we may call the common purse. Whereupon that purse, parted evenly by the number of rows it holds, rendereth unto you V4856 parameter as 0.710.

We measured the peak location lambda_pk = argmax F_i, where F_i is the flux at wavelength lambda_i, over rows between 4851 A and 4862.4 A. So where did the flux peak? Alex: 4861.86 A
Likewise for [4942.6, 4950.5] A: 4943.13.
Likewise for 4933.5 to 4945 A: 4939.72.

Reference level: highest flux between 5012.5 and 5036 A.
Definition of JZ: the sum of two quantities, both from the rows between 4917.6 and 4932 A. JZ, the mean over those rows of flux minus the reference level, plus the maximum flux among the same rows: 0.76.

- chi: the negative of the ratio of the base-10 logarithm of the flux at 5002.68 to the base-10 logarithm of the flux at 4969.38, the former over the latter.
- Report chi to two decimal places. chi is -1.20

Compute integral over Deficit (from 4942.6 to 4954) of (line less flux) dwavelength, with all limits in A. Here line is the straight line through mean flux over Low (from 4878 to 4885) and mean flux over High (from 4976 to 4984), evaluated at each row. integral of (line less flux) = -0.25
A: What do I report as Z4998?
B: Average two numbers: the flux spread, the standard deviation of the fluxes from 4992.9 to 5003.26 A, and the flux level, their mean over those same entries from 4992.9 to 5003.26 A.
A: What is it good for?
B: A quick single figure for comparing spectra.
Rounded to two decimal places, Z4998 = 0.33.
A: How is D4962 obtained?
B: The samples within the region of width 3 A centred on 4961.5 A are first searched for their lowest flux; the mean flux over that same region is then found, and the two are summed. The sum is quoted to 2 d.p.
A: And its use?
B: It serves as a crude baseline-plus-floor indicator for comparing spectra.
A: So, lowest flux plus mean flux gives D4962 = 1.40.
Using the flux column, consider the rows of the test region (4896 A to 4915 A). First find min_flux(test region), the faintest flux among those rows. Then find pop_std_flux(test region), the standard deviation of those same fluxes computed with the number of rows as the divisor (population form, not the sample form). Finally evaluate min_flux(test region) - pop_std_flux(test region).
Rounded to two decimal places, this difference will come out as 0.76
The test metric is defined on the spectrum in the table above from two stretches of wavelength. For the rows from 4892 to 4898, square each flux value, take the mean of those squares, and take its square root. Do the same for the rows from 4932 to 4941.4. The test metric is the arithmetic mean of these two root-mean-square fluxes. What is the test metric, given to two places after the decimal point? 0.76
